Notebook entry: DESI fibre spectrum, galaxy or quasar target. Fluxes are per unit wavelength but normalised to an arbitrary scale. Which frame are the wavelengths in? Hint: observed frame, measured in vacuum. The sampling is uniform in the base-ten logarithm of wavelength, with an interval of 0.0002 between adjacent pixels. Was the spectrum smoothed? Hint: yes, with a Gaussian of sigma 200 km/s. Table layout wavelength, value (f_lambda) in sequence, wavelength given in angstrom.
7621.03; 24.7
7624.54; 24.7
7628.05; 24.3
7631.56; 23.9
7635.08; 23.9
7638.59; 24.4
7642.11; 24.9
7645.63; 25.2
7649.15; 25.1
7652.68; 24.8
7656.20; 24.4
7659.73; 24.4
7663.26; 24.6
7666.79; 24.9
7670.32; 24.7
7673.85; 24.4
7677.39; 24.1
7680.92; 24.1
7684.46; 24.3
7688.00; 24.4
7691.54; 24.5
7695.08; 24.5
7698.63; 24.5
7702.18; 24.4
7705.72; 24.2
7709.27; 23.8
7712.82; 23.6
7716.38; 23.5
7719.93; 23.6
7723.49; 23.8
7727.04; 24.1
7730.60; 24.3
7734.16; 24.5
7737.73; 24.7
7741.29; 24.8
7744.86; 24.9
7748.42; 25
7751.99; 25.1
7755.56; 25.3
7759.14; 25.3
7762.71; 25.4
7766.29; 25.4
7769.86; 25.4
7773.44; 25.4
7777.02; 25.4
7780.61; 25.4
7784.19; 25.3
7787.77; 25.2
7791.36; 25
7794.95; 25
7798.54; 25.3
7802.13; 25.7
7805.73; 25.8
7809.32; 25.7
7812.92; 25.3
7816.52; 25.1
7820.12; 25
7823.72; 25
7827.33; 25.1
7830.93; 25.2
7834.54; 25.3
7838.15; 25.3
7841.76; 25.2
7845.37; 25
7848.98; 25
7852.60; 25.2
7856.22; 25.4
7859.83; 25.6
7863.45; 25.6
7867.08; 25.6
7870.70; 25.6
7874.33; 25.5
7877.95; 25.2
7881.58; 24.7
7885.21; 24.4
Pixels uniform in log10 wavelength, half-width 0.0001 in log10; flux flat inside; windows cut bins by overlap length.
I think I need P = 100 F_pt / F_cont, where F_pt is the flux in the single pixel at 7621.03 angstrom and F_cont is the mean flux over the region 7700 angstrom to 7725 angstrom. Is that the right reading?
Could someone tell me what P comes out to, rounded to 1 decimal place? 103.6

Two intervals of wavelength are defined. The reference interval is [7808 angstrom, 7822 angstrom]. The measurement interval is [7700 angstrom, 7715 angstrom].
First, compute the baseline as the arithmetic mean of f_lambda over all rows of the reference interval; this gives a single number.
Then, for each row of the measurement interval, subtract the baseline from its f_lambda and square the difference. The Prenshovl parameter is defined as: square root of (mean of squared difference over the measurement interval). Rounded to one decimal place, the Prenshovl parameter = 1.3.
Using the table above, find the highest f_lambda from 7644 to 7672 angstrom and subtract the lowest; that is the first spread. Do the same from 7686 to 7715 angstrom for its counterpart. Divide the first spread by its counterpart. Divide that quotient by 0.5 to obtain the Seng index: 1.8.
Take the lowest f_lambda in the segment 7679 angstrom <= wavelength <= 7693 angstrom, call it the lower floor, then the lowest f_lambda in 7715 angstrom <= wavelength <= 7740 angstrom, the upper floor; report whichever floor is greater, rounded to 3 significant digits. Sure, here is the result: 24.1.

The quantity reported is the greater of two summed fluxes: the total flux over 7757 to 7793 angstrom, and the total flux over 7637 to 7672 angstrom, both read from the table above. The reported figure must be 253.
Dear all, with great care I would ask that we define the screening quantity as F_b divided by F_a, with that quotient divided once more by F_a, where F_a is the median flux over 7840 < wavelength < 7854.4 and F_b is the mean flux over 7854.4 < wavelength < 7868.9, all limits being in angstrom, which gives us 0.0406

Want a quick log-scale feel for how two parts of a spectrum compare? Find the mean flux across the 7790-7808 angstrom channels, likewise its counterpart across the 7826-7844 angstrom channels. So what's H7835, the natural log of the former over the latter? 0.006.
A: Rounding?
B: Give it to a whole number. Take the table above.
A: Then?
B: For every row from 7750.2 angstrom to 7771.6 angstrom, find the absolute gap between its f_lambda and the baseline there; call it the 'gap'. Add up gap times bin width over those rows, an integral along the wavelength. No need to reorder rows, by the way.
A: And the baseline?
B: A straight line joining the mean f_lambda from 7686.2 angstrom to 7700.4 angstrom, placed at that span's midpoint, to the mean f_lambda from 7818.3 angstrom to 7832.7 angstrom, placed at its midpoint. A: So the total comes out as 11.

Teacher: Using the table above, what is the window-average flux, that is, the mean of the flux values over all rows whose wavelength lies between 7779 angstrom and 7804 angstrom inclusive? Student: 25.3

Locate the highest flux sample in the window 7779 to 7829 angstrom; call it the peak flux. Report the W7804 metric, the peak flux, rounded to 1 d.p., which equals 25.8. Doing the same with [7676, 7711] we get 24.5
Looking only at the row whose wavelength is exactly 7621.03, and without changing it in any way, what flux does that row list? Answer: 24.7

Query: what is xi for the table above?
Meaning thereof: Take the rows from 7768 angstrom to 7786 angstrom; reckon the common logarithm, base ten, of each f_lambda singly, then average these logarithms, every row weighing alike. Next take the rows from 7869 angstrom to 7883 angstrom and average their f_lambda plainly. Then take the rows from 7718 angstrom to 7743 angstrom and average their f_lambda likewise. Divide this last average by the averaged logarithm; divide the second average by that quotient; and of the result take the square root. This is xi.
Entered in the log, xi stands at 1.21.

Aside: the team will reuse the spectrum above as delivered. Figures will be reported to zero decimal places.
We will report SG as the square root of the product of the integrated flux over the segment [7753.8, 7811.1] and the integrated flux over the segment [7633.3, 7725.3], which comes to 1805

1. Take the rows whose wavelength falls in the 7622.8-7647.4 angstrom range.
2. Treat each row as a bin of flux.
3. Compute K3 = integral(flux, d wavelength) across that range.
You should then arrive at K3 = 602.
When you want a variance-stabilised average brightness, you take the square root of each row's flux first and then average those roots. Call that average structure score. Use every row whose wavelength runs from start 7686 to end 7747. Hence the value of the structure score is 4.92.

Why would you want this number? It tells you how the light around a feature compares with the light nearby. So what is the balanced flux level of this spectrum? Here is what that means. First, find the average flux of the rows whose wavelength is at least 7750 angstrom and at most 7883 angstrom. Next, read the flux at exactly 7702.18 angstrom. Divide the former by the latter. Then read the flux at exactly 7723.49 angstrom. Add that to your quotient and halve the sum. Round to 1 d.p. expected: 12.4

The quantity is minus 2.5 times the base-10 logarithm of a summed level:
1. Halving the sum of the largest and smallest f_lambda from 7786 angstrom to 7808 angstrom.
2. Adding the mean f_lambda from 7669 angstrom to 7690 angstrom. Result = -4.24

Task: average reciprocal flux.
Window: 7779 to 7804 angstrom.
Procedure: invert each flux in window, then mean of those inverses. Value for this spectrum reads 0.0396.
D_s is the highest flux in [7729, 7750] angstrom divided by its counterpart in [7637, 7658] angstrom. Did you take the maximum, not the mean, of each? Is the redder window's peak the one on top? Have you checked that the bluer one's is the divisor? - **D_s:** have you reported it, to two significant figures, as 0.99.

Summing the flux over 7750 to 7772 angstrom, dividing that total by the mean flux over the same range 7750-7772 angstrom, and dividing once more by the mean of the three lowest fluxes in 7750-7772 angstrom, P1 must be 0.238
